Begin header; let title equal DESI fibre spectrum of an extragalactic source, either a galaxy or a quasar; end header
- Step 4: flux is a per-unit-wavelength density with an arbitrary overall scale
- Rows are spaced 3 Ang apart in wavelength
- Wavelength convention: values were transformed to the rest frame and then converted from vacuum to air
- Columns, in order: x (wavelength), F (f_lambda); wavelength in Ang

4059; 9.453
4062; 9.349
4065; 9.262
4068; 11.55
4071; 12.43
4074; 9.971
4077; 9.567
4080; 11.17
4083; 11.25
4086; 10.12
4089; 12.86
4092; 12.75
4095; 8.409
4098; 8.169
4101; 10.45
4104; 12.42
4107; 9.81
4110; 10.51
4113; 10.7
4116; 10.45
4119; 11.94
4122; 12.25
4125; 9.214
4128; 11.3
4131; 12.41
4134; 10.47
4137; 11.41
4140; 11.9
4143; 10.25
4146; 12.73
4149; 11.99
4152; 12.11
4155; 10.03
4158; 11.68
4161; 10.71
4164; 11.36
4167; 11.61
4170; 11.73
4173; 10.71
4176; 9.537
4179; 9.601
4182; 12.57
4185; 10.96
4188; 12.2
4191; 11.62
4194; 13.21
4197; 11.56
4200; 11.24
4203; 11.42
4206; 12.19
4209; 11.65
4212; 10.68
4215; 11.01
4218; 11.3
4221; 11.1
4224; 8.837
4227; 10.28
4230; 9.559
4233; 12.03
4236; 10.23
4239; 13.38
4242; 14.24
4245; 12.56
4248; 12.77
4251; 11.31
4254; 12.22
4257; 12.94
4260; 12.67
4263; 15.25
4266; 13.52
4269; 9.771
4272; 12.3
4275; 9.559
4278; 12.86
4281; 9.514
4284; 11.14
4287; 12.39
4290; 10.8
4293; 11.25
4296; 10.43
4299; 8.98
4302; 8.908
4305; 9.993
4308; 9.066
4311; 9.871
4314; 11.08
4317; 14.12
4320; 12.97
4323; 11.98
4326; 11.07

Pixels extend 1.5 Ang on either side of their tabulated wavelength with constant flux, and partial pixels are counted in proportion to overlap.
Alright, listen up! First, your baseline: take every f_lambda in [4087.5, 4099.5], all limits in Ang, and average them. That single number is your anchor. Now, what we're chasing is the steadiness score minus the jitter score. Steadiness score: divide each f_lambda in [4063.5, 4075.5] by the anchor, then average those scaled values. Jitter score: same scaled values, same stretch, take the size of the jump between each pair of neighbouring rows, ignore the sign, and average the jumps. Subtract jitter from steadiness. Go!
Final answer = 0.85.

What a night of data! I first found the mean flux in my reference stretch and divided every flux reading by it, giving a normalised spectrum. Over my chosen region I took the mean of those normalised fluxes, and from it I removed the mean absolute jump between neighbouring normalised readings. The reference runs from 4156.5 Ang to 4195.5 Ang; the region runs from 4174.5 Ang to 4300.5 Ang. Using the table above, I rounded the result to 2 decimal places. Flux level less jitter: 0.89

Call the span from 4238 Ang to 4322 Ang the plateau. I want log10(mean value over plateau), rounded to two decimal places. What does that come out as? 1.07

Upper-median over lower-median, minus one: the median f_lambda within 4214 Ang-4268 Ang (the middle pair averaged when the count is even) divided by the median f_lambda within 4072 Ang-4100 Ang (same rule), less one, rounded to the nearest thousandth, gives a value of 0.198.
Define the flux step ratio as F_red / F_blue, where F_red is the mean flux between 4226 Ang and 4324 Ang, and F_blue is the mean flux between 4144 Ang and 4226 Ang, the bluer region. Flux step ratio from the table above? 1.02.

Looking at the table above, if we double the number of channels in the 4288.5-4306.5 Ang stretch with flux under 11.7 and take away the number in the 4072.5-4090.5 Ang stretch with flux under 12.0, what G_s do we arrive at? 7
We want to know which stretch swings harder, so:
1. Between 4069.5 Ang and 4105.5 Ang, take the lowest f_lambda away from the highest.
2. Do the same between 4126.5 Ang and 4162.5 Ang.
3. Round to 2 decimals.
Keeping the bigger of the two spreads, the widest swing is 4.69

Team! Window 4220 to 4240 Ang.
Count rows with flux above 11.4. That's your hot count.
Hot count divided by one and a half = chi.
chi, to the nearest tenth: 1.3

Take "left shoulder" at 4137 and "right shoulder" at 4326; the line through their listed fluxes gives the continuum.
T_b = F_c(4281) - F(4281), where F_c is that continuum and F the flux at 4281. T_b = 1.6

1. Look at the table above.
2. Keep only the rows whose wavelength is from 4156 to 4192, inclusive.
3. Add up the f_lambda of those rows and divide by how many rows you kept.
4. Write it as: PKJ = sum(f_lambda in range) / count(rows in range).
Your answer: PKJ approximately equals 11.2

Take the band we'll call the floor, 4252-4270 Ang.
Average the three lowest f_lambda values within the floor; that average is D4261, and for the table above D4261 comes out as 11.6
